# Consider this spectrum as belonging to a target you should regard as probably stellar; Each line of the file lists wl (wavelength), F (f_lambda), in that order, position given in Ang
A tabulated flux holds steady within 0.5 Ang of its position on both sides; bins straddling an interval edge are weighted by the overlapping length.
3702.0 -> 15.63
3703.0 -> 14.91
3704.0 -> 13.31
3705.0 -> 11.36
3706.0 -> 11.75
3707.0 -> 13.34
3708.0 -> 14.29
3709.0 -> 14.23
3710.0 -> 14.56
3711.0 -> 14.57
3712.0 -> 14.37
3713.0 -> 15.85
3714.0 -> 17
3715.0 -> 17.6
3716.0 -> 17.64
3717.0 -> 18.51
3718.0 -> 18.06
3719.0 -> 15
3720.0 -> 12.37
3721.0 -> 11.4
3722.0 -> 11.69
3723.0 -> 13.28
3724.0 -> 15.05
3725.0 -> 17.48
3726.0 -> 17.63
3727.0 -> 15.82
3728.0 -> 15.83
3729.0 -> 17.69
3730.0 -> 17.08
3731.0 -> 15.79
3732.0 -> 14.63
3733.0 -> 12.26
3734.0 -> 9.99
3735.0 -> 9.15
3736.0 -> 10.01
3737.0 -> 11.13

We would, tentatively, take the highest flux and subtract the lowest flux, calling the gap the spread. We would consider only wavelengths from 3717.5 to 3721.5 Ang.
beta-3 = 6.7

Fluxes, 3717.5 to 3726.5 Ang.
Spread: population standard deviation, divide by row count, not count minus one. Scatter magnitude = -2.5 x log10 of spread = -1.0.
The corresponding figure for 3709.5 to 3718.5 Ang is -0.5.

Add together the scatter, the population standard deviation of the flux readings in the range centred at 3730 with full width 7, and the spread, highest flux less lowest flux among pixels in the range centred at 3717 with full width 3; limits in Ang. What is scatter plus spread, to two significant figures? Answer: 2.5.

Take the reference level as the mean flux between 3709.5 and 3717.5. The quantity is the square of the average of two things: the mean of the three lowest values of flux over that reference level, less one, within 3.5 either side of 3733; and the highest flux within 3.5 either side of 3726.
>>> 75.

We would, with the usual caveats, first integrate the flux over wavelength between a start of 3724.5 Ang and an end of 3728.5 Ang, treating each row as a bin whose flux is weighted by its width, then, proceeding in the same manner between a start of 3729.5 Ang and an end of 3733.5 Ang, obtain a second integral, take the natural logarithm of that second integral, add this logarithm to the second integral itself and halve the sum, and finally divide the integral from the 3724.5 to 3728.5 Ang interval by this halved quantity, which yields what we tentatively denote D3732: 2.09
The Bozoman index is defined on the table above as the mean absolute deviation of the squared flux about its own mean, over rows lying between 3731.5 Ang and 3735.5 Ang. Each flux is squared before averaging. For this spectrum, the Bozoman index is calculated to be 45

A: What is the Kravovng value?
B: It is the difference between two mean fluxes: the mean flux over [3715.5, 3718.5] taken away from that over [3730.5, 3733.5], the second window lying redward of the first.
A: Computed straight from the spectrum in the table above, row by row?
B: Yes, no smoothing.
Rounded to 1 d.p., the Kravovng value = -3.8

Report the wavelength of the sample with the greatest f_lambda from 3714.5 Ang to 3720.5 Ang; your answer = 3717.0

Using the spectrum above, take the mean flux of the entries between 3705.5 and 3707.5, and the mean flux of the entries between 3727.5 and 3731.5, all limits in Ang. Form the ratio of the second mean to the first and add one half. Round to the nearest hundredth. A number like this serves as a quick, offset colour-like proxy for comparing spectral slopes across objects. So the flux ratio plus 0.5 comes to 1.82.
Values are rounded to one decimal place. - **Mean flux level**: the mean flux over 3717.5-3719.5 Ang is 16.5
